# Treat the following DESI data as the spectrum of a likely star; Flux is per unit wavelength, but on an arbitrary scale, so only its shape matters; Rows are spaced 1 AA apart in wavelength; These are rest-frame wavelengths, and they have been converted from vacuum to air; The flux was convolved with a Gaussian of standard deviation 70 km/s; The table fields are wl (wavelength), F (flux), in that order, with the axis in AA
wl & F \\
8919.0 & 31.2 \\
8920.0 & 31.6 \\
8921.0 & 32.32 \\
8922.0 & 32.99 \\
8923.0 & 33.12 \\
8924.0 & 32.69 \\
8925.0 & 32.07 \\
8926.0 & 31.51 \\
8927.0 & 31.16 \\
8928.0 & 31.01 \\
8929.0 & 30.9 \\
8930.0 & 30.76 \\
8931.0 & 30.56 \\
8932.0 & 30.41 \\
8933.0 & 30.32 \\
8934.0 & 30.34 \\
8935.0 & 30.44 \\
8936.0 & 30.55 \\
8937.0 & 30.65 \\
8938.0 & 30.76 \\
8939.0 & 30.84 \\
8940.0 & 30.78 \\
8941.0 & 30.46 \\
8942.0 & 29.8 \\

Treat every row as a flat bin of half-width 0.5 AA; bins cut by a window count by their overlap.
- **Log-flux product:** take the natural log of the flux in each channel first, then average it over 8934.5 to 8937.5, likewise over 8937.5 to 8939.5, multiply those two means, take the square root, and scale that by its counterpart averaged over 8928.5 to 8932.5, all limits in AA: 11.7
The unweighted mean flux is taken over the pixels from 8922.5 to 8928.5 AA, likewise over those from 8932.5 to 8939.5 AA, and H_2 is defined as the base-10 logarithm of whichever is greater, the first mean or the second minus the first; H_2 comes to 1.50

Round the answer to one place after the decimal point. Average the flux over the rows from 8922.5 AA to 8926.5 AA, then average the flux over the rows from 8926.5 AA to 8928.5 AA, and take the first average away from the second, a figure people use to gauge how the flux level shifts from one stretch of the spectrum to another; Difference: -1.3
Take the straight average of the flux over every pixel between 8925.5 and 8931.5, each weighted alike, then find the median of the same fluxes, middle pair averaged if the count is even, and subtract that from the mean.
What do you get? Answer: 0.03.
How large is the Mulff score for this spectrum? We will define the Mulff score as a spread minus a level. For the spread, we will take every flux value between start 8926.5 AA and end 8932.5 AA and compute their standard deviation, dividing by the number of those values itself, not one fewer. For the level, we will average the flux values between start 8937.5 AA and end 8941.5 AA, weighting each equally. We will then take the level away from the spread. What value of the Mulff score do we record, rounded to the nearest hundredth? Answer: -30.45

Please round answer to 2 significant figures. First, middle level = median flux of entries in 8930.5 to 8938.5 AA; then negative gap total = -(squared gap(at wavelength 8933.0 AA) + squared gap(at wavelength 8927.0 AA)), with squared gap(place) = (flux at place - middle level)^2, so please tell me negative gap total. -0.47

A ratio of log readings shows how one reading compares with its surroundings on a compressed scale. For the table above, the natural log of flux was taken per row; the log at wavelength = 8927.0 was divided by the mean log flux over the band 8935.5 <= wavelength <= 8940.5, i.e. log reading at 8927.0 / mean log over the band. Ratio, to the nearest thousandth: 1.004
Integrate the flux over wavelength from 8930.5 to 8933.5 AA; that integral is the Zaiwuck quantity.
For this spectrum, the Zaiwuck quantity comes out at 91.3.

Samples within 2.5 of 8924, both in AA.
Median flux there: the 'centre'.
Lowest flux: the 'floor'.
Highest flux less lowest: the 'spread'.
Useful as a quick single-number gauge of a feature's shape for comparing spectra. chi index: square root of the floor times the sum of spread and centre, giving 32.9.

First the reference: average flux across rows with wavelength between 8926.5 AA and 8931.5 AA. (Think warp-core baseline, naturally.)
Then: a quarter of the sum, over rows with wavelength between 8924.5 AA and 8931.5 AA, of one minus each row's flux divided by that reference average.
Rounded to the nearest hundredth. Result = -0.01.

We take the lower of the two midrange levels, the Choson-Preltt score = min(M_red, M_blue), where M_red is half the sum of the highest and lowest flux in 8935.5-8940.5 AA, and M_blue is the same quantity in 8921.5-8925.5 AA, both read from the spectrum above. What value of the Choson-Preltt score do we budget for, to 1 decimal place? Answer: 30.7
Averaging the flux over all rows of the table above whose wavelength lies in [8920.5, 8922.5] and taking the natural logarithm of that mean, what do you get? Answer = 3.49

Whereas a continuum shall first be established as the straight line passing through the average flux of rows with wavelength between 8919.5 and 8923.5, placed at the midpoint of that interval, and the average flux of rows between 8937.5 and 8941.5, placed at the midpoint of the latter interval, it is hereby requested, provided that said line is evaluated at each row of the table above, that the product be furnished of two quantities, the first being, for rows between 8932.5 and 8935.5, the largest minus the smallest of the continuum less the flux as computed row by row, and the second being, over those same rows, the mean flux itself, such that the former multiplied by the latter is 10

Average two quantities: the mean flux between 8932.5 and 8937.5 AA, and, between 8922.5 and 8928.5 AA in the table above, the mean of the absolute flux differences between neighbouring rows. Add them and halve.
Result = 15.4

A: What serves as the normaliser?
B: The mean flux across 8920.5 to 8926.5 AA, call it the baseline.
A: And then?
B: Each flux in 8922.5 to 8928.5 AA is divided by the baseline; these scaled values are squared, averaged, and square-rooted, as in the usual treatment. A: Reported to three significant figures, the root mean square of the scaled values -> 0.984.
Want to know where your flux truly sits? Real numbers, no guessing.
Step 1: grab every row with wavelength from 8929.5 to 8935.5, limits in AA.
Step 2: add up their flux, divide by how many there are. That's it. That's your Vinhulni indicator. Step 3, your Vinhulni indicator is 30.5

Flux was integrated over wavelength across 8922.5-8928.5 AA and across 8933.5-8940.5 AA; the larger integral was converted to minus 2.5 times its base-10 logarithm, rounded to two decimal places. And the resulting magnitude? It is -5.83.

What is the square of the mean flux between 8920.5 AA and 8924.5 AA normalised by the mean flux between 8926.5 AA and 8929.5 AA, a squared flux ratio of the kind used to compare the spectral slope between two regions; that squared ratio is 1.12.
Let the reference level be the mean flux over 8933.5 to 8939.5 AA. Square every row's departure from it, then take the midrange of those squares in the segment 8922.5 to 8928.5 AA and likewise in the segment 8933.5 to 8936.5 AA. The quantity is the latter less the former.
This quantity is -3.2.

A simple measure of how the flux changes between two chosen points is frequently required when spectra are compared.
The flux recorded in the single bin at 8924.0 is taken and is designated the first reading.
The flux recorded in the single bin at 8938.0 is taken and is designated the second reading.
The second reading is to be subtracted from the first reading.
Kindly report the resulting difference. 1.9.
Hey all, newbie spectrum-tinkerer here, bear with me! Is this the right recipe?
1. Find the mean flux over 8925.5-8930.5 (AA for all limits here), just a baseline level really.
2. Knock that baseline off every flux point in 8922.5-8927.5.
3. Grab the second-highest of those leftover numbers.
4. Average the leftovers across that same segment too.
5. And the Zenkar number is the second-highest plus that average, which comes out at 2.7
